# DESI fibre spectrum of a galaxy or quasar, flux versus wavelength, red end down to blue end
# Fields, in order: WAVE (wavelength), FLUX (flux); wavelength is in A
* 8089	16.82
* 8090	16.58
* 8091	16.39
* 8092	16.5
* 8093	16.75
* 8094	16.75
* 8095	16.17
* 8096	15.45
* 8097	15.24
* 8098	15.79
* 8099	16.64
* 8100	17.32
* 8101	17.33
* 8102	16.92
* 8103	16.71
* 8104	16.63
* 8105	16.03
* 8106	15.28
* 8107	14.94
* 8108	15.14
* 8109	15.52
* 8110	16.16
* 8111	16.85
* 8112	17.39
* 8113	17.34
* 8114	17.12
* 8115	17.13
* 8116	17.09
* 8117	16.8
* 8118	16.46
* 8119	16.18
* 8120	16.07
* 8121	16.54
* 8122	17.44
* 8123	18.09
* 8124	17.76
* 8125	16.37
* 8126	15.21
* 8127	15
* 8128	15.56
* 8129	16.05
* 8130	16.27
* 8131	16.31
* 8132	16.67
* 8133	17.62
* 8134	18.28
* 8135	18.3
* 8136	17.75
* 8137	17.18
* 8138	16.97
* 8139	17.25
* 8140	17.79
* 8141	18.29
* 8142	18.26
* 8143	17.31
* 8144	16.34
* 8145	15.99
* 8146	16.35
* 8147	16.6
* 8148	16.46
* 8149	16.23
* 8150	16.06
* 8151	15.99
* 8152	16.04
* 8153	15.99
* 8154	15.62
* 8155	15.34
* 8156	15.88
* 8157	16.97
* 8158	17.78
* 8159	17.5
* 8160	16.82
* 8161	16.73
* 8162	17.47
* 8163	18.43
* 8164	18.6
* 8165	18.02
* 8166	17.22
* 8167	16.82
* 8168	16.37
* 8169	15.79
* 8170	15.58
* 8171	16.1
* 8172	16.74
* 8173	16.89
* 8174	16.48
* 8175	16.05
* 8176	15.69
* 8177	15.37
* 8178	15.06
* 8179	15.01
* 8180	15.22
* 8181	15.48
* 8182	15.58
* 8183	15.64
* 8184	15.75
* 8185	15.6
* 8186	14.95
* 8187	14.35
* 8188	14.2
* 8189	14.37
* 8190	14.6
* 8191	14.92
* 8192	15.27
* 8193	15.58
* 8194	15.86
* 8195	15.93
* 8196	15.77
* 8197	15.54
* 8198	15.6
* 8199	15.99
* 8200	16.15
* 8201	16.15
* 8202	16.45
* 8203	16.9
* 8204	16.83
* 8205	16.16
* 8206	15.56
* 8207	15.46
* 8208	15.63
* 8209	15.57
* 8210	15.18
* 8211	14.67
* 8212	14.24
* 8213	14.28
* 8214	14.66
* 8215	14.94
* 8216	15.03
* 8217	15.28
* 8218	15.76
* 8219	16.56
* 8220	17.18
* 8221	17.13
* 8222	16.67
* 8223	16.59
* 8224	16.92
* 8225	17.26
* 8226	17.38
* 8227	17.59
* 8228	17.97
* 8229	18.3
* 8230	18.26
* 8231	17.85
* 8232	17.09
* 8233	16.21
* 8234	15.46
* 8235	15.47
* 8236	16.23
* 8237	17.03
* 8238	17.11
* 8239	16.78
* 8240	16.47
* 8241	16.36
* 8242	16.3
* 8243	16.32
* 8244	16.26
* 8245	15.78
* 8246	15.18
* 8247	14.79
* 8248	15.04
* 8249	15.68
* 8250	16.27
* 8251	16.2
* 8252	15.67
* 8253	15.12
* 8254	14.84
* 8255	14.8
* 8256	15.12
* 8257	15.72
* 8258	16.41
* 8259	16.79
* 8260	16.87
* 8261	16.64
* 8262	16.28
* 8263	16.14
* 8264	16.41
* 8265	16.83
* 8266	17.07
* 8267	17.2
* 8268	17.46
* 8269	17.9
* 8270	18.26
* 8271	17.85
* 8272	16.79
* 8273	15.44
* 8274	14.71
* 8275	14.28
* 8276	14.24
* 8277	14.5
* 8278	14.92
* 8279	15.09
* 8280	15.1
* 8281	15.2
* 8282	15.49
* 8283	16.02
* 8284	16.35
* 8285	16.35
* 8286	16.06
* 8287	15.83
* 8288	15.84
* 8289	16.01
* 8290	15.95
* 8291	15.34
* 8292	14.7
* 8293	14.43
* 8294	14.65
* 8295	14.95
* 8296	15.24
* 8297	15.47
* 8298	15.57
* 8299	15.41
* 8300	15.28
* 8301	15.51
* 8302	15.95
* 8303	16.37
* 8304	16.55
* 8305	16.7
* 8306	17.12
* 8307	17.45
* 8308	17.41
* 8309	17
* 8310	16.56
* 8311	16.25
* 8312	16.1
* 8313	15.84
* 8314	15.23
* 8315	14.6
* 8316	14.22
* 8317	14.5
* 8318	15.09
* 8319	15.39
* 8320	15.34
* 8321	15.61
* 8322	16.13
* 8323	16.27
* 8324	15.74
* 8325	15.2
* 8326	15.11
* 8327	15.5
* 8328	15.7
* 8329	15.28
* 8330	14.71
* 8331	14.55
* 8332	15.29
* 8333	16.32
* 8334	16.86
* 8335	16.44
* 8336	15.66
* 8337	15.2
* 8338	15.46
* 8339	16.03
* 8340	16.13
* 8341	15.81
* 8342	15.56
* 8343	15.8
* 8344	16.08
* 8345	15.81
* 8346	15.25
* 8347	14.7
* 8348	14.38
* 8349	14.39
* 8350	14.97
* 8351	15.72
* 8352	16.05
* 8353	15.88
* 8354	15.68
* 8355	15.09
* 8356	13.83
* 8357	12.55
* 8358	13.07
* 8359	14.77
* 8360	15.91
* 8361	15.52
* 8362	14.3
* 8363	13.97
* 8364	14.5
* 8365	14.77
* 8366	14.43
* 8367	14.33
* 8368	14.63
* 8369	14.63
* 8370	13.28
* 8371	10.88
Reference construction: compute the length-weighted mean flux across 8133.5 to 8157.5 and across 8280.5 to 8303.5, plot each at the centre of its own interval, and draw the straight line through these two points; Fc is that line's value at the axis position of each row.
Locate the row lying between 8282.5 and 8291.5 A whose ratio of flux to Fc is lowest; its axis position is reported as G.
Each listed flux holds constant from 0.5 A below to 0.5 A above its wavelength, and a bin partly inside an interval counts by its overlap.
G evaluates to 8291 A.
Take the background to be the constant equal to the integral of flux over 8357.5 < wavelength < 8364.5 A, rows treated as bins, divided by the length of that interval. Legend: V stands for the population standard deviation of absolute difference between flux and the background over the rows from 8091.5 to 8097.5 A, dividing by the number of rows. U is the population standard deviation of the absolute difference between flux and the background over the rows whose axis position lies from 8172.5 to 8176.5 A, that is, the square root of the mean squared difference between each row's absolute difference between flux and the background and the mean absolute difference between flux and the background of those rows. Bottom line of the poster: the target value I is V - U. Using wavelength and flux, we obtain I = 0.15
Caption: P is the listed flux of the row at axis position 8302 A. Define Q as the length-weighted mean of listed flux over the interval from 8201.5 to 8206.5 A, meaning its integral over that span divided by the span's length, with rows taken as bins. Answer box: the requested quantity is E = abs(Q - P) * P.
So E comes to 7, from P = 15.95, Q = 16.4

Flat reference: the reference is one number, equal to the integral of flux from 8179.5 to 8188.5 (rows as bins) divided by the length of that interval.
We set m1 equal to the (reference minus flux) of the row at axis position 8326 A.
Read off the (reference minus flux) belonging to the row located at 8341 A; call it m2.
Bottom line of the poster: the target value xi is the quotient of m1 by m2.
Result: -0.1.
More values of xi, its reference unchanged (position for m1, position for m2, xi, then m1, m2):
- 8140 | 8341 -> 4.2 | -2.6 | -0.6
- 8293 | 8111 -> -0.5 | 0.8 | -1.7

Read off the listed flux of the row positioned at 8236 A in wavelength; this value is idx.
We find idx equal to 16.23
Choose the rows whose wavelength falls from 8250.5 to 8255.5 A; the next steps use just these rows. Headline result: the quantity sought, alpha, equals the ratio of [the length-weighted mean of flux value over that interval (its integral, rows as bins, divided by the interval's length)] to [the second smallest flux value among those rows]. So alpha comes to 1.03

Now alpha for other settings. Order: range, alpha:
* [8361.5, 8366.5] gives 1.01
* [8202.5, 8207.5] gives 1.04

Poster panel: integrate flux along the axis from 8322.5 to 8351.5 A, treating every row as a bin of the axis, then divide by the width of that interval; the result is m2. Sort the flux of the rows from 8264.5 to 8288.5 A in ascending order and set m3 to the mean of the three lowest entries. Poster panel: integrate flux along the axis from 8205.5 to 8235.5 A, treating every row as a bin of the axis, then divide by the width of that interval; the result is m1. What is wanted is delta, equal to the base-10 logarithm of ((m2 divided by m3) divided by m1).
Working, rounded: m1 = 16.2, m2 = 15.5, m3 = 14.3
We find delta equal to -1.18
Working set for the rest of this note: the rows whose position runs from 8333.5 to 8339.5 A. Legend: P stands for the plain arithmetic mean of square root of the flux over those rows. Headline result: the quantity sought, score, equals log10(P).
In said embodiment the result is 0.601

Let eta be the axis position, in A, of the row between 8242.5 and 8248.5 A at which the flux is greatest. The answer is 8243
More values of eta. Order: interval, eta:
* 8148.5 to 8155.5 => 8149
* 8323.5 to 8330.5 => 8324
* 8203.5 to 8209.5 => 8204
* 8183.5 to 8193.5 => 8184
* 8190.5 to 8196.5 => 8195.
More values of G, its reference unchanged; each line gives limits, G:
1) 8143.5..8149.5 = 8145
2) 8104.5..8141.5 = 8107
